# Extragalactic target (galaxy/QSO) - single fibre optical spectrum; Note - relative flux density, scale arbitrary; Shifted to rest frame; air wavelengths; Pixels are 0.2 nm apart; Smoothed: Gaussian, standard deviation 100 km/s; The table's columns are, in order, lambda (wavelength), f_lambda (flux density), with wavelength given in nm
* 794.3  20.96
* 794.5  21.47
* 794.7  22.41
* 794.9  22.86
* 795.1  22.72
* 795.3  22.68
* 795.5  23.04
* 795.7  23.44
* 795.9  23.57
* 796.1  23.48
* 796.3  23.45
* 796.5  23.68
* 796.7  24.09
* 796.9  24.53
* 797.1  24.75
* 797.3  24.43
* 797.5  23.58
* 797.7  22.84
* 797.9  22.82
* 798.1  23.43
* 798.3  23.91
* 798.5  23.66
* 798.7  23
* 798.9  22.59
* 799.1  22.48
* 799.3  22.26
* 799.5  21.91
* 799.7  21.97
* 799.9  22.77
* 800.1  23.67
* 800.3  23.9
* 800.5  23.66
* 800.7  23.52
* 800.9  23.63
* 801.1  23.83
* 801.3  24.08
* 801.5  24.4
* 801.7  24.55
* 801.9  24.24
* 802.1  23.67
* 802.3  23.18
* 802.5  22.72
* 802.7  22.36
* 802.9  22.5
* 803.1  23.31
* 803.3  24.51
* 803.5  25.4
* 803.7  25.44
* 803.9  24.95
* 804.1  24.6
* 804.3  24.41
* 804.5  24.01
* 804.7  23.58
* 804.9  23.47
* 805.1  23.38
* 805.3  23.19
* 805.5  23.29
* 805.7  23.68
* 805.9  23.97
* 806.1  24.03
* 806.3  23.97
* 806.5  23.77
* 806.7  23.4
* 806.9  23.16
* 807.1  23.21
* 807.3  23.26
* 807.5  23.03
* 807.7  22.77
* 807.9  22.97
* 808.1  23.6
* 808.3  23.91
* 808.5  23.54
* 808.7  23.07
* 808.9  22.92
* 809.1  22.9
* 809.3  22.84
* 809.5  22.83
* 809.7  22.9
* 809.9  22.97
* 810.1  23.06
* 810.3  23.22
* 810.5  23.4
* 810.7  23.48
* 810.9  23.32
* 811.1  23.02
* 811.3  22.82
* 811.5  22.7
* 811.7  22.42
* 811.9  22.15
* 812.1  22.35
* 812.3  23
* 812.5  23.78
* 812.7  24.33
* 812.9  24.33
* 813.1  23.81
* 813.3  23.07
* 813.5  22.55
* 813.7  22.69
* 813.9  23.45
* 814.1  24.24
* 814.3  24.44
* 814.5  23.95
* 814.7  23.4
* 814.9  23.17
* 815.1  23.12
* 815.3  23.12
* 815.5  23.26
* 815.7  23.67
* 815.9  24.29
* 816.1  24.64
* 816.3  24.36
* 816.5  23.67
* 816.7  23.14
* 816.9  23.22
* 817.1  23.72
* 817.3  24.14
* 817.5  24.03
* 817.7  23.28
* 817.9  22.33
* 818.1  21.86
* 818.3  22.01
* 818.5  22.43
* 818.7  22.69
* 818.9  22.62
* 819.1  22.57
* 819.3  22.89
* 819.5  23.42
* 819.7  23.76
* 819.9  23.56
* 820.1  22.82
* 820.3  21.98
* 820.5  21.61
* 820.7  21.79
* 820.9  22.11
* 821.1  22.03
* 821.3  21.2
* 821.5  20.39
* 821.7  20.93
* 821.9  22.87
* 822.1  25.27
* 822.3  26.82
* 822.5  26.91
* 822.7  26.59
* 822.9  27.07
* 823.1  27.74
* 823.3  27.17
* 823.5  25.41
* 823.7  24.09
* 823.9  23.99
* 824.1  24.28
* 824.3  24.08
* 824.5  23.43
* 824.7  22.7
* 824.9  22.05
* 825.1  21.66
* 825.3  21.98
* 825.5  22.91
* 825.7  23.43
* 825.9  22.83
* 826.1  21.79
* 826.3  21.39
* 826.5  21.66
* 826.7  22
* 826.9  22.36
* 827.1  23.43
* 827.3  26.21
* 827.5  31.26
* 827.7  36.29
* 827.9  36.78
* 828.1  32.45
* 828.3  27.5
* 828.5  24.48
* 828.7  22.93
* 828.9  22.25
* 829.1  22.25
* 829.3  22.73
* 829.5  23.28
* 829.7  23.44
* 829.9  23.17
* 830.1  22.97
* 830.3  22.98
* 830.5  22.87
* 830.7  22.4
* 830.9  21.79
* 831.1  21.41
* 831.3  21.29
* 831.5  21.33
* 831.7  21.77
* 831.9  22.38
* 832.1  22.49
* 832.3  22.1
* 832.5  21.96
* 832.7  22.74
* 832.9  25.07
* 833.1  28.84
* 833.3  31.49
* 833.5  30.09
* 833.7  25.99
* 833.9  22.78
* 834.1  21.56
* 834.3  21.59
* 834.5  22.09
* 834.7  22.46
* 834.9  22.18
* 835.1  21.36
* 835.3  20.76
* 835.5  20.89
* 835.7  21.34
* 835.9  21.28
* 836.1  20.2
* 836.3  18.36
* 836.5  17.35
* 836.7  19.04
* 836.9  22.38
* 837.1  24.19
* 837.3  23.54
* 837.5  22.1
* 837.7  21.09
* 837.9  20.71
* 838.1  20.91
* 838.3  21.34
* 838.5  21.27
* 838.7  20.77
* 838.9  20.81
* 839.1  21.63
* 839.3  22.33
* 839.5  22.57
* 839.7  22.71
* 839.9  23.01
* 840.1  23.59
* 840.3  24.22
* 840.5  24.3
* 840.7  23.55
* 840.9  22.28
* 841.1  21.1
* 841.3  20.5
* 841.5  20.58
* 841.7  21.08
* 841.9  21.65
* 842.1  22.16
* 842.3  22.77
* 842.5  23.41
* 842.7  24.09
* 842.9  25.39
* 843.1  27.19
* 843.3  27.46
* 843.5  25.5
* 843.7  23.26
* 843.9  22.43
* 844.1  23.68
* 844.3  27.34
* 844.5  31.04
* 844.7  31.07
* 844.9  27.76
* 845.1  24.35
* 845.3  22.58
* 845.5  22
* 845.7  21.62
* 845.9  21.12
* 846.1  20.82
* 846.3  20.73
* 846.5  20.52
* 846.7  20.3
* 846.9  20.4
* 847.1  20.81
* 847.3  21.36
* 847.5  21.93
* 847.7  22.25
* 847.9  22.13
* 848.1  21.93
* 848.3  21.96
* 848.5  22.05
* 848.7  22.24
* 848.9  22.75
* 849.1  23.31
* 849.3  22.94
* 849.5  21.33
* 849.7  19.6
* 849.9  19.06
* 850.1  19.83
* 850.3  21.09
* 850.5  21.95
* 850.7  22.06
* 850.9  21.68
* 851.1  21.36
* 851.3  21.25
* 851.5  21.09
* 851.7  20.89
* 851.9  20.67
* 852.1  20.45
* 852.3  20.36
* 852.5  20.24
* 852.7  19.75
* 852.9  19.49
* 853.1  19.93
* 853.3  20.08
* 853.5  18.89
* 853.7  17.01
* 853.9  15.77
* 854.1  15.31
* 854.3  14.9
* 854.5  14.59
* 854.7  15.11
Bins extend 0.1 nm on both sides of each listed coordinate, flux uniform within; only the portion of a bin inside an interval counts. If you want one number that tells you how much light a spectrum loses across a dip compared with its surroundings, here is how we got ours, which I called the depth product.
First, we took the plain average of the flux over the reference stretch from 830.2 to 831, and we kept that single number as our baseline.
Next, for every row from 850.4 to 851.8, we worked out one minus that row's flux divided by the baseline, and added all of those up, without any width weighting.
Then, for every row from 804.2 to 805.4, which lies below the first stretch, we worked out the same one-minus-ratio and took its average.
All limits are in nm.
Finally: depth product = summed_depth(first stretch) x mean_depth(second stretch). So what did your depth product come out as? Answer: -0.017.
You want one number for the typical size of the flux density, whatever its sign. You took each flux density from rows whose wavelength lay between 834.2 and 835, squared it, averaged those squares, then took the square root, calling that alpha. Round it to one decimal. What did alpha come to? 22.1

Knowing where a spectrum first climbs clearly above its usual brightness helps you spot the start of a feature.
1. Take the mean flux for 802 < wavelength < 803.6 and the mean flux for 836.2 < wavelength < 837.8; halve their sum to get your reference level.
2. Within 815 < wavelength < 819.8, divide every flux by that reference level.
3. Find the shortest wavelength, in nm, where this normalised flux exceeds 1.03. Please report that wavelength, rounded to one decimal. 815.1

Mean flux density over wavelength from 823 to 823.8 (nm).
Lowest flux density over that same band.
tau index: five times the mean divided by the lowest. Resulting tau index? 5.42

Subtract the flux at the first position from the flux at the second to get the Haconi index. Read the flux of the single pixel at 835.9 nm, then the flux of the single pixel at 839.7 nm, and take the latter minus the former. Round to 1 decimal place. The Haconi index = 1.4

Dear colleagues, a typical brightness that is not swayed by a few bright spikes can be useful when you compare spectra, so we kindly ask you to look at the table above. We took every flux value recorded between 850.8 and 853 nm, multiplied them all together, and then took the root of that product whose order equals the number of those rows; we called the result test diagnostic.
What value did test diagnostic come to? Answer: 20.6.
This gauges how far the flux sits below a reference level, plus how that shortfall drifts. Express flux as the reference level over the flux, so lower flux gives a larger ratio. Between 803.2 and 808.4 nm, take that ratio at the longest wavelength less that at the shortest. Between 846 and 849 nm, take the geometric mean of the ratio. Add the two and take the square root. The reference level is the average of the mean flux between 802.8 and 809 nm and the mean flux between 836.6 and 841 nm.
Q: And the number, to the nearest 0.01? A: 1.05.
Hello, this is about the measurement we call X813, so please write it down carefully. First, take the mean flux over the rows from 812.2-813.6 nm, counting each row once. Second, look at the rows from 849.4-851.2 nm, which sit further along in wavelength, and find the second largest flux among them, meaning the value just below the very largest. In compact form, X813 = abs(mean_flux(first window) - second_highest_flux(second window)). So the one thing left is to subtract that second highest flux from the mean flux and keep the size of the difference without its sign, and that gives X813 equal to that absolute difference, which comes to 1.6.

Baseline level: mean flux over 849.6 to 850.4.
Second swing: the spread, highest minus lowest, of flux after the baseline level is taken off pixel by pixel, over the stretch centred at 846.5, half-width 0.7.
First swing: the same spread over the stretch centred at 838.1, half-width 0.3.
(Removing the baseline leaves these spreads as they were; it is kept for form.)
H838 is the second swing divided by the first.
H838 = 1.3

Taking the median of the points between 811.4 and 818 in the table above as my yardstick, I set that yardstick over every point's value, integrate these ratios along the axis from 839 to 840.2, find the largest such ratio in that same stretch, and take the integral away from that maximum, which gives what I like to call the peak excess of -0.16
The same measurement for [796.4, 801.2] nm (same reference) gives -3.74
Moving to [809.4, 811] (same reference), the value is -0.59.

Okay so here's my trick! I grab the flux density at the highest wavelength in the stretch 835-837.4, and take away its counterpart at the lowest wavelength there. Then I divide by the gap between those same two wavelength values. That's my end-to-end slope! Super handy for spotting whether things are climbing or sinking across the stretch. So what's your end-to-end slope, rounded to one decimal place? 1.0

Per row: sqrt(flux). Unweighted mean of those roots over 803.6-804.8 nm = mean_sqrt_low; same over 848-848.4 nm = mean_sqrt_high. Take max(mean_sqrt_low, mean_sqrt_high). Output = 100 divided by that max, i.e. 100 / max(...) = 20.2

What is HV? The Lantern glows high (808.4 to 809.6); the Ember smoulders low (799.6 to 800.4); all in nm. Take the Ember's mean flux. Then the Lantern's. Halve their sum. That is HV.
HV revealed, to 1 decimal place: 23.0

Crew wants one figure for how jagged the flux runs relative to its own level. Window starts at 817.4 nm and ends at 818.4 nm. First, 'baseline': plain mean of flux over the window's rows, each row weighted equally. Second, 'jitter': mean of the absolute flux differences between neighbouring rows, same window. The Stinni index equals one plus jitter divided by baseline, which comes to 1.03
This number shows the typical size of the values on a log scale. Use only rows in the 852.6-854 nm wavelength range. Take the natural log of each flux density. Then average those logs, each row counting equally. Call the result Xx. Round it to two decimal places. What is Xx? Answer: 2.93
